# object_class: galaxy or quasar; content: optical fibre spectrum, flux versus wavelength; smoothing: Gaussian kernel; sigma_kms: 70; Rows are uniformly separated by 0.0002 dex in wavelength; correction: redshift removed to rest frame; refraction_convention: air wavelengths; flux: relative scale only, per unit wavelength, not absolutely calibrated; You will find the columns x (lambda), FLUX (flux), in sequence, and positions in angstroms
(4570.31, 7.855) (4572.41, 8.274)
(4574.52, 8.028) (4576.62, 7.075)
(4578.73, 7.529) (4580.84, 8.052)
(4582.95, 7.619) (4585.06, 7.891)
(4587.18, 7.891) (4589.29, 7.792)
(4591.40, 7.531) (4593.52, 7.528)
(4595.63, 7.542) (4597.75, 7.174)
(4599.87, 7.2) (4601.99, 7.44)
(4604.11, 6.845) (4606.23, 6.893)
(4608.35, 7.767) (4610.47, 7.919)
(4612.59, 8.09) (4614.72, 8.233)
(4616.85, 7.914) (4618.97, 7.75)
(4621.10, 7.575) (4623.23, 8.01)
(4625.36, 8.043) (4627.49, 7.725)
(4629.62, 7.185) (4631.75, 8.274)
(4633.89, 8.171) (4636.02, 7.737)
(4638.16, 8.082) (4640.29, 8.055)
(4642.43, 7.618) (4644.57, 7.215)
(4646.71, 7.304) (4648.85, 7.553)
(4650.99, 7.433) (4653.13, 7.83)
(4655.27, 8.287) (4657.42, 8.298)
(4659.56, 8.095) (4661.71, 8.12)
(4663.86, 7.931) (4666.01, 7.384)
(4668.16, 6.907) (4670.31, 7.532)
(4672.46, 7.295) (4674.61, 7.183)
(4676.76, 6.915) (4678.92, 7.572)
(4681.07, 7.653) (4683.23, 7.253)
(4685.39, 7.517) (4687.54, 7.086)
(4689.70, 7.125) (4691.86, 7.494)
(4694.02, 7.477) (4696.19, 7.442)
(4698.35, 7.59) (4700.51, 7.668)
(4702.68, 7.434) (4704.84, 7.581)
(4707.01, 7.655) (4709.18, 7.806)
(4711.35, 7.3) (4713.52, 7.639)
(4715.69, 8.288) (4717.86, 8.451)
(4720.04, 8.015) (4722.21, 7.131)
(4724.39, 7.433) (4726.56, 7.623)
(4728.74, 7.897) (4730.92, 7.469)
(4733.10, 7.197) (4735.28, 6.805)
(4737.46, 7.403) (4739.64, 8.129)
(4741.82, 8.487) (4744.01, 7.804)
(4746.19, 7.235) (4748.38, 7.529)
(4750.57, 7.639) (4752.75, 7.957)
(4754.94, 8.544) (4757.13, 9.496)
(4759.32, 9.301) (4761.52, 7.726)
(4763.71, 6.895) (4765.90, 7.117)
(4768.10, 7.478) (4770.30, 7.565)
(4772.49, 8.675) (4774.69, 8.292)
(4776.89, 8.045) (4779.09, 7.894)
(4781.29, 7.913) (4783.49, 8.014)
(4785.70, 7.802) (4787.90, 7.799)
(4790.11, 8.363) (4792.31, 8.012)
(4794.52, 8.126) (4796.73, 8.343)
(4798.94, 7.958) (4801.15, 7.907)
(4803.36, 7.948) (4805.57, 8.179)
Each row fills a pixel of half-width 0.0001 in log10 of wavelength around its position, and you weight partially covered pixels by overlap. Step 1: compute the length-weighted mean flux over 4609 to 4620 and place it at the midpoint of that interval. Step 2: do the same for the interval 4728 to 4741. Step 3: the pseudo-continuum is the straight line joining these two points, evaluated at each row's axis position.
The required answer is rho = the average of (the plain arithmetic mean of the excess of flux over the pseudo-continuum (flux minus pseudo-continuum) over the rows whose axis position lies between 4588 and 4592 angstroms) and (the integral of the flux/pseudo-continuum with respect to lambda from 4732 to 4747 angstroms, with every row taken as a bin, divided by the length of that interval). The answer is 0.30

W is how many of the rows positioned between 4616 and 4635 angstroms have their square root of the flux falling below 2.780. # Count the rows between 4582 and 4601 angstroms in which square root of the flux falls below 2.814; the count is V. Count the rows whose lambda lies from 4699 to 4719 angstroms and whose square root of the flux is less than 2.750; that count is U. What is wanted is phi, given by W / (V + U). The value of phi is 0.27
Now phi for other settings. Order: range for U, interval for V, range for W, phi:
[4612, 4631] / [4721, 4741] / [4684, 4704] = 1.00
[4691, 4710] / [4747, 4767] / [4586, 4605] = 0.78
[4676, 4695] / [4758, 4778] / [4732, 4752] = 0.50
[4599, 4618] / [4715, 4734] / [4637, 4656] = 0.50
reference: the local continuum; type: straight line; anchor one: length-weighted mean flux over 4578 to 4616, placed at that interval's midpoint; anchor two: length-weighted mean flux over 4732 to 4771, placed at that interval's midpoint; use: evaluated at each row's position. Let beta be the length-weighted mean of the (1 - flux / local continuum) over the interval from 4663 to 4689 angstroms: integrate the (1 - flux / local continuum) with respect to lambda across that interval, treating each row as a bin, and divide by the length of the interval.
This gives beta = 0.047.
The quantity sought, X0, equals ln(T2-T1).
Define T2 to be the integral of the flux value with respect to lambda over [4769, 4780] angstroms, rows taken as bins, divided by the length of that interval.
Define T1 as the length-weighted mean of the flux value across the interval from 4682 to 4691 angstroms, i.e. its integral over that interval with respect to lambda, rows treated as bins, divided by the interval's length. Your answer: -0.2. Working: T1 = 7.3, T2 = 8.1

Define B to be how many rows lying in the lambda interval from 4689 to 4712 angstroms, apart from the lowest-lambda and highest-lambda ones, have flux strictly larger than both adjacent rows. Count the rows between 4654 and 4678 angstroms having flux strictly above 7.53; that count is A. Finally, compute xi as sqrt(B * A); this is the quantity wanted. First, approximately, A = 6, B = 3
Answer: 4.24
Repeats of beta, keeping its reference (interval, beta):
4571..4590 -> -0.027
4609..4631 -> -0.028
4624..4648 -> -0.014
